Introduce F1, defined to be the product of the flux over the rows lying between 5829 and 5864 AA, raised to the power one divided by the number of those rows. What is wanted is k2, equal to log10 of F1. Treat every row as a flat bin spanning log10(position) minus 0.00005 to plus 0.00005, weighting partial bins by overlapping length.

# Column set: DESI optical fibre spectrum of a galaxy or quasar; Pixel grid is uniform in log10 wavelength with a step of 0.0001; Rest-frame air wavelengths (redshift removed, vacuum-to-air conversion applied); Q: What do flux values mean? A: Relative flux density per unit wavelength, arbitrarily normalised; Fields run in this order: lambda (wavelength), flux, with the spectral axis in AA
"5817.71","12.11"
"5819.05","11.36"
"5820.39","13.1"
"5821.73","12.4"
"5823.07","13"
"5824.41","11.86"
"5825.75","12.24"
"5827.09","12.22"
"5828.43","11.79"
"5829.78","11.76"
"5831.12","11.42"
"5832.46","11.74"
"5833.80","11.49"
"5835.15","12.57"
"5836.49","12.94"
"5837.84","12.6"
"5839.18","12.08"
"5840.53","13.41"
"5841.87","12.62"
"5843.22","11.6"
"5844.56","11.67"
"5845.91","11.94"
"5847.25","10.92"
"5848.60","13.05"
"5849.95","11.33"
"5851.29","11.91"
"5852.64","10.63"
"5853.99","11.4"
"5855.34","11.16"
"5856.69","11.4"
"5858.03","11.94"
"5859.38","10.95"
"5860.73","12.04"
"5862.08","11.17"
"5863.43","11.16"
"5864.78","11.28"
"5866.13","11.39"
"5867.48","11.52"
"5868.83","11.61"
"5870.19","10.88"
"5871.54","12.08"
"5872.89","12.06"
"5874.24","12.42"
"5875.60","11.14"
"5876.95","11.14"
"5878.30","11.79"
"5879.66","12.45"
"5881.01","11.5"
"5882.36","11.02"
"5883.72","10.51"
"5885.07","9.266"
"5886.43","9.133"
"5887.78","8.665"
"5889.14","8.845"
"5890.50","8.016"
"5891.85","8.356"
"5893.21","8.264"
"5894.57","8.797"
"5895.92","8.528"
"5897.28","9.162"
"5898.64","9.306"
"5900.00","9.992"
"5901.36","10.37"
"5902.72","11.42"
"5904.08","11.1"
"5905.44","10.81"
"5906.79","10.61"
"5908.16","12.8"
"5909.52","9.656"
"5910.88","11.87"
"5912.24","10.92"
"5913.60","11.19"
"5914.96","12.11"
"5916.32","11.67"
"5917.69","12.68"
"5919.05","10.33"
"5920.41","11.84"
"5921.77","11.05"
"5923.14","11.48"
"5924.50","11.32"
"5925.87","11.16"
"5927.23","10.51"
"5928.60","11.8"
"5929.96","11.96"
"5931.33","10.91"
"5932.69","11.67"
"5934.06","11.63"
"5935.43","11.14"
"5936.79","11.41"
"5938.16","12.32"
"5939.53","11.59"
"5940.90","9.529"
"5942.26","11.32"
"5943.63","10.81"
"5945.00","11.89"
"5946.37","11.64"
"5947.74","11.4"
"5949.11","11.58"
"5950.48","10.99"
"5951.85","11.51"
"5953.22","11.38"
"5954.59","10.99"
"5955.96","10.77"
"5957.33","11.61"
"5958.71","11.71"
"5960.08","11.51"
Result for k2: 1.071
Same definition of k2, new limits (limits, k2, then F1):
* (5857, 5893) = 1.032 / 10.8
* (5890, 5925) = 1.018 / 10.4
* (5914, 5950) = 1.057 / 11.4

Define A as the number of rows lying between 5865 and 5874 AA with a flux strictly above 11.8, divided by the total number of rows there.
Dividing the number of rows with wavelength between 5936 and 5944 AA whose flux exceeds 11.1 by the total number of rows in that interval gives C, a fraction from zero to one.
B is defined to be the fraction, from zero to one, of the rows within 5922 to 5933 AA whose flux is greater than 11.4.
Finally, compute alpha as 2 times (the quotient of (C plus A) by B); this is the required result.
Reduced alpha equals 4.0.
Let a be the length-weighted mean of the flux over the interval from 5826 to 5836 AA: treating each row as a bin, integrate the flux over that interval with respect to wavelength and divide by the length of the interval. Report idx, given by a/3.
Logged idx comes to 3.96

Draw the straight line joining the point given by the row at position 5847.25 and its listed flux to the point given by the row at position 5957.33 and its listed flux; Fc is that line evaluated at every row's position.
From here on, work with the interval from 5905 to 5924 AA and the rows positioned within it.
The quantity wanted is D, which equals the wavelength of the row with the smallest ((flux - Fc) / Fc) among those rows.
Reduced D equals 5909.52 AA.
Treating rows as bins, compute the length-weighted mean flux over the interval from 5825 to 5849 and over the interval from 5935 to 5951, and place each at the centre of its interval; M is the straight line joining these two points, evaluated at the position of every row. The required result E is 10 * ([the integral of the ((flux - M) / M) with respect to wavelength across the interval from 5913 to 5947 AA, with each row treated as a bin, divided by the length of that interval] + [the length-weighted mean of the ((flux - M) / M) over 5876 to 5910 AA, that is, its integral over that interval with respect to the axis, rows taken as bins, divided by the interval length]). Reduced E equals -1.39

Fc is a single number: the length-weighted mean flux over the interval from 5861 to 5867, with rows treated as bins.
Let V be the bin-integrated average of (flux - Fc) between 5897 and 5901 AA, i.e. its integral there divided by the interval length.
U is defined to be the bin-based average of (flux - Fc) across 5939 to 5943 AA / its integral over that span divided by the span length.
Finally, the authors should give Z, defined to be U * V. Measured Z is 0.92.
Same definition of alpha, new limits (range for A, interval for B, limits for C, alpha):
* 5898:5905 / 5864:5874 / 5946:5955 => 2.5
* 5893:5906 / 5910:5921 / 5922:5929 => 2.6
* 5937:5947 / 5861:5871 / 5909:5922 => 6.2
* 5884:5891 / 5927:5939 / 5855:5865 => 2.6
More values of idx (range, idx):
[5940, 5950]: 3.72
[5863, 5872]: 3.80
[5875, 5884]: 3.80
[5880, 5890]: 3.30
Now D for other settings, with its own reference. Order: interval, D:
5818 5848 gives 5847.25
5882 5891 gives 5890.50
